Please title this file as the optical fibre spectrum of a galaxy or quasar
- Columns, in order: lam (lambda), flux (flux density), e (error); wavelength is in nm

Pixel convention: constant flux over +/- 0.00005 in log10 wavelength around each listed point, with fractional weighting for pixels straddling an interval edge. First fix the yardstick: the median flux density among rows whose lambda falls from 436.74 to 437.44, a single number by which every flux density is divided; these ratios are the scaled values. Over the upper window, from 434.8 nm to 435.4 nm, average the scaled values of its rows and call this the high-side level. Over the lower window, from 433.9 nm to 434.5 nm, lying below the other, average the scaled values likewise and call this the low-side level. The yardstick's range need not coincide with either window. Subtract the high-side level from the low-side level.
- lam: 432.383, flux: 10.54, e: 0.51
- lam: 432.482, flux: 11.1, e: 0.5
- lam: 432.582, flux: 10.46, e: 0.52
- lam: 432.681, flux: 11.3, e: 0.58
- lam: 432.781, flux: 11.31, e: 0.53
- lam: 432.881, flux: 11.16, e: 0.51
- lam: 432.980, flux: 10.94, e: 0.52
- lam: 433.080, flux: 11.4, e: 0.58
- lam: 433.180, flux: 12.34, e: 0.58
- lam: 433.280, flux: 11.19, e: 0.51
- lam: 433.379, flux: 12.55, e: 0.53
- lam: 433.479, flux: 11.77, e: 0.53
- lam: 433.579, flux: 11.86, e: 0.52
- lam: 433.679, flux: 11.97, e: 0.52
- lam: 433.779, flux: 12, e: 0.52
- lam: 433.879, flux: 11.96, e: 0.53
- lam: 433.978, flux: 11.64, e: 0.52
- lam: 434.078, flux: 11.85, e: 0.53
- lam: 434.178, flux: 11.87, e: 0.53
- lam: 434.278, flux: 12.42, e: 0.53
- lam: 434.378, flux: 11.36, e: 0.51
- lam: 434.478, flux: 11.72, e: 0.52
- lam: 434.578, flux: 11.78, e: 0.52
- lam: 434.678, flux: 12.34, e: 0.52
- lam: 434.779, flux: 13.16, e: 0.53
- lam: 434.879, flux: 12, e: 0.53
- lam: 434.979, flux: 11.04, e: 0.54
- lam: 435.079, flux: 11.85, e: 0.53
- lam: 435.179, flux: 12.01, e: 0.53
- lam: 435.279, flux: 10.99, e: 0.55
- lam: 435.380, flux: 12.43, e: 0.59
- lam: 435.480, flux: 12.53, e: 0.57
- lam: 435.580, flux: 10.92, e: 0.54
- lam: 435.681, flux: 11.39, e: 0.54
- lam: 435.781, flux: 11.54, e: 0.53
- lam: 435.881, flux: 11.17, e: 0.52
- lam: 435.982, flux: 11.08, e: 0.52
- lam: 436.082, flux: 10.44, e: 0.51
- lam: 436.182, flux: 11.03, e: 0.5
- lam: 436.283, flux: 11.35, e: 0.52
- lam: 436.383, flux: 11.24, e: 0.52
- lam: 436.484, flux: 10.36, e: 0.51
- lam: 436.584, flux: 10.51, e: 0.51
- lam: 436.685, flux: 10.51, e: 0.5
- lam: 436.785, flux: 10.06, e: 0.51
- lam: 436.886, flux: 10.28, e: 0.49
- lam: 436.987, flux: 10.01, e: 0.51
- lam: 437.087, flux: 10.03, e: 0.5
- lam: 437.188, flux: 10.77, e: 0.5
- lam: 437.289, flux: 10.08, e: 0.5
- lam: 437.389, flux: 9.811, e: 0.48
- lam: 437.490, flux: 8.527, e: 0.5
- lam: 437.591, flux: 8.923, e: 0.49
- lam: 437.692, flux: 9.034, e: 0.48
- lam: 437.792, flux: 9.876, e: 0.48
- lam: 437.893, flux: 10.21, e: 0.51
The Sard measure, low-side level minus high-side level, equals 0.01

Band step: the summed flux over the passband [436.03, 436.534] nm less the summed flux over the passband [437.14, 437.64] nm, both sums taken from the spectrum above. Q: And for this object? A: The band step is 6.3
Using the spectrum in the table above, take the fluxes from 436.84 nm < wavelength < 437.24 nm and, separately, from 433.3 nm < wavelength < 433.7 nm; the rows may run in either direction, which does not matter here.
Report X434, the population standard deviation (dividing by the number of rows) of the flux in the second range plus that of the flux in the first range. 0.61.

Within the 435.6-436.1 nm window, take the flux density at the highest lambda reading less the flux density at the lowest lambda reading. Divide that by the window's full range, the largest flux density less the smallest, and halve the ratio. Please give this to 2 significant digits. -0.43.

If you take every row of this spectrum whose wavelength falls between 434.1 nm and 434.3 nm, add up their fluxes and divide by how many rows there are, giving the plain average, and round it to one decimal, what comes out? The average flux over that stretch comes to 12.1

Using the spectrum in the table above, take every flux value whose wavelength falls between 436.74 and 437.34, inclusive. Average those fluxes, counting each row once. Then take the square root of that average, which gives 3.19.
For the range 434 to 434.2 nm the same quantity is 3.44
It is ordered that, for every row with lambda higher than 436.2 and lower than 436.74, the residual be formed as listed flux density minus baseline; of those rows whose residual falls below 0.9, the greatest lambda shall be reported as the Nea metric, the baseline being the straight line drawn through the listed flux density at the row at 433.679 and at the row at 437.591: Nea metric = 436.685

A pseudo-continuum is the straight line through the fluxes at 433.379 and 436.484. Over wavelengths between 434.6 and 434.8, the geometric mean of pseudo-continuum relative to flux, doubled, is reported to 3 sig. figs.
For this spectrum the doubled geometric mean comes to 1.82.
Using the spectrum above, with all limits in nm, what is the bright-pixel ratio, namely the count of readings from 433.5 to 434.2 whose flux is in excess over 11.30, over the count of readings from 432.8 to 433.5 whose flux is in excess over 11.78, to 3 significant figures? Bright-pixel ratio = 3.50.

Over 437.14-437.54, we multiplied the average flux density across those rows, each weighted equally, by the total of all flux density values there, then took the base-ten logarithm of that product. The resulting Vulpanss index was 2.584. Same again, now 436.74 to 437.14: 2.610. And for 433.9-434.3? 2.756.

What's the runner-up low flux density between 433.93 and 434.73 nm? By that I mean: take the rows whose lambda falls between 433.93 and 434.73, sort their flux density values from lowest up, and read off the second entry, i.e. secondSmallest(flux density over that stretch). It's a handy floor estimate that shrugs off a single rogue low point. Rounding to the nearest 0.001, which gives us 11.640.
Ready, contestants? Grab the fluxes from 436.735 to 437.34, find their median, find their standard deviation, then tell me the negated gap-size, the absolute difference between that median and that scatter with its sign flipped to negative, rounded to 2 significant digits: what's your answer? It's -9.8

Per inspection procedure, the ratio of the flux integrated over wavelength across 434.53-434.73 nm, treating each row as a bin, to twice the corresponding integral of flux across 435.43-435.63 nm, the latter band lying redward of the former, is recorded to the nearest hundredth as 0.51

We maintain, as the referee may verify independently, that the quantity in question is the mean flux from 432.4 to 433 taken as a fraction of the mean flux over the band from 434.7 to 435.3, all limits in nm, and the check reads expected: 0.93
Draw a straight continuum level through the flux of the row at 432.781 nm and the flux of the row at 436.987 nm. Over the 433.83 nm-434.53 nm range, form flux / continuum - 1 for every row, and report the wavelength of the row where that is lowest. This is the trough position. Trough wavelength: 434.378 nm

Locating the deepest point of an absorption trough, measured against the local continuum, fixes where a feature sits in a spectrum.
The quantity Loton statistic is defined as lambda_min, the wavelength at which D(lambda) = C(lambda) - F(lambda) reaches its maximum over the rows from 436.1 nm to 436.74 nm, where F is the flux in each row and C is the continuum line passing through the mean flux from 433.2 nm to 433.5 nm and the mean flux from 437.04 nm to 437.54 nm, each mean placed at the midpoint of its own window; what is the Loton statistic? 436.484 nm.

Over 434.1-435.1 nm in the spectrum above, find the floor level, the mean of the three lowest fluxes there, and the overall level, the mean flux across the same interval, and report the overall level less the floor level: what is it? 0.58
